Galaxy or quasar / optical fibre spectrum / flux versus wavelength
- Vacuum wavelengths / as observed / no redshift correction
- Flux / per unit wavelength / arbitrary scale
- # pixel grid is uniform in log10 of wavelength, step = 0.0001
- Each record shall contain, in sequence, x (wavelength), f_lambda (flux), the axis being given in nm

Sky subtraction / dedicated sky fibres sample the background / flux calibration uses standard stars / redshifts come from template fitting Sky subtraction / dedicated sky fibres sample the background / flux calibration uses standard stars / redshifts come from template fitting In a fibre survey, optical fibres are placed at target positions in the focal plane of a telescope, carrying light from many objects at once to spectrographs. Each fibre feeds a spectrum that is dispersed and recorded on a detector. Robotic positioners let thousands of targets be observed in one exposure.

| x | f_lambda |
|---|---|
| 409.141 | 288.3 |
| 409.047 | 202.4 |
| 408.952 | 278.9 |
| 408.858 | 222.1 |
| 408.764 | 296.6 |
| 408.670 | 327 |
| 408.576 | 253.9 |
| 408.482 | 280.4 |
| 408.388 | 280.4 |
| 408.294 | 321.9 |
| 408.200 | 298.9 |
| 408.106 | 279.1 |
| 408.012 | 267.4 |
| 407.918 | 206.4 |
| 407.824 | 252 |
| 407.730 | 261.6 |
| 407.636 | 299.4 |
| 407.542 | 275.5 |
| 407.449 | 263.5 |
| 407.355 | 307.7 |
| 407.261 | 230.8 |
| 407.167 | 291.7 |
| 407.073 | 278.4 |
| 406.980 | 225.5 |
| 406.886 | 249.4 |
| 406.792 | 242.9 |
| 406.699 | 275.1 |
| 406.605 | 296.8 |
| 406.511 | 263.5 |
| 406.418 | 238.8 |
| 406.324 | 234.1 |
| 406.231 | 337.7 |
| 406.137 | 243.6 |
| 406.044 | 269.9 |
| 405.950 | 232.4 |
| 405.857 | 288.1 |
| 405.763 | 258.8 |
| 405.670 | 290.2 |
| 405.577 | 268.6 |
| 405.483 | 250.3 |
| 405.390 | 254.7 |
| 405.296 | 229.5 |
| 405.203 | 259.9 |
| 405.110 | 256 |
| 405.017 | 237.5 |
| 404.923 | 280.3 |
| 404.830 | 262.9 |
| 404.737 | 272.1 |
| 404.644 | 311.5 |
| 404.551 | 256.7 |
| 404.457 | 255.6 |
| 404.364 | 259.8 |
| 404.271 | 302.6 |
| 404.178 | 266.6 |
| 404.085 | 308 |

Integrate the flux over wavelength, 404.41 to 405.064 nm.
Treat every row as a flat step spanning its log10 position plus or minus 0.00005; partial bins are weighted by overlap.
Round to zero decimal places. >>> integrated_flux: 175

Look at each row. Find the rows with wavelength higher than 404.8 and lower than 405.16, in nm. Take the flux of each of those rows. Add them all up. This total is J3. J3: 1037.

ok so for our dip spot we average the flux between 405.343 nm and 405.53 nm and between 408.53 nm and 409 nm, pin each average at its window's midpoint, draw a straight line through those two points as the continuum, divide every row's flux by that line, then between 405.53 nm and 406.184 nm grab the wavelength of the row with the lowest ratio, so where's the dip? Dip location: 405.950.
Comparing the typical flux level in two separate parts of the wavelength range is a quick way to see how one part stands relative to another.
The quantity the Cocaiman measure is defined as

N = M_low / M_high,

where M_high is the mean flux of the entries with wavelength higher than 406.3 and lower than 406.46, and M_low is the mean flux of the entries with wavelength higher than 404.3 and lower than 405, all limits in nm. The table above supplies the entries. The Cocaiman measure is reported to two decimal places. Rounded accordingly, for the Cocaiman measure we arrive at 1.15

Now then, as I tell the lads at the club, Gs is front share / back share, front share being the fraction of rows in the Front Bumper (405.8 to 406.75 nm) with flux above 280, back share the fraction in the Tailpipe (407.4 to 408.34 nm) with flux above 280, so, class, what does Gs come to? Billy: 1.00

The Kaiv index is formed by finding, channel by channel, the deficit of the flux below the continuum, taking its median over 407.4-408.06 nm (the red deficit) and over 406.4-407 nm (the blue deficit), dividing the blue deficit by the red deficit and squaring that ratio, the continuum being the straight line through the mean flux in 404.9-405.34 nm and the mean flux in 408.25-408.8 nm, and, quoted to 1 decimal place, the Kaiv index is 1.5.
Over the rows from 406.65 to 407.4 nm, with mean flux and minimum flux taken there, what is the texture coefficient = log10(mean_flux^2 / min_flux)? 2.49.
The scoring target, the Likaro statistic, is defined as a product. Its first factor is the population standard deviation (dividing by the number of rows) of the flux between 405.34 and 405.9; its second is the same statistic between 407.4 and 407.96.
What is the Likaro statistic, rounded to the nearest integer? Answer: 440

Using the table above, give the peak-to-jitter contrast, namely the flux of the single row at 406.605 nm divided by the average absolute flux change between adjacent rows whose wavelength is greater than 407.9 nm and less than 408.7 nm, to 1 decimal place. 9.3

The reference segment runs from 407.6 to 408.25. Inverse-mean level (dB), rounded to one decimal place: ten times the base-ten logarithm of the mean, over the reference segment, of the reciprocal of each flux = -24.2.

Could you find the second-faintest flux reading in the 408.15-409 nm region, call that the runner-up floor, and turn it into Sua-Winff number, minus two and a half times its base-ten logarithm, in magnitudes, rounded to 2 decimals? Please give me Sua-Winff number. -6.01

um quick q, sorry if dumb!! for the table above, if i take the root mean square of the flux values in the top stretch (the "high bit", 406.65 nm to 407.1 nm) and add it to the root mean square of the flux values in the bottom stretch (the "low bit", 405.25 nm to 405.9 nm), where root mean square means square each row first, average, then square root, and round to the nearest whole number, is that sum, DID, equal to 519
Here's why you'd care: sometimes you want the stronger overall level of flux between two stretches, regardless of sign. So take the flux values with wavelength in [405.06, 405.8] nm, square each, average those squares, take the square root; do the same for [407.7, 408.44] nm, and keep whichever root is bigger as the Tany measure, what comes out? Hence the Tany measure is 273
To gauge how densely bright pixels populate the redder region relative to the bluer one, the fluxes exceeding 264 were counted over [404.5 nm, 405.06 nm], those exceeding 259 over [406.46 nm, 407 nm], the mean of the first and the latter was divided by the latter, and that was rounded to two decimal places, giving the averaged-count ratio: 1.00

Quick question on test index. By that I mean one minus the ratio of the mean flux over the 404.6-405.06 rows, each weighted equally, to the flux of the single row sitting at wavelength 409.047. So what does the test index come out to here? -0.35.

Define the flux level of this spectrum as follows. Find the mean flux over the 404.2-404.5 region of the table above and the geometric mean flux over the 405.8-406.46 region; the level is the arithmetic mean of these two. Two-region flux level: 267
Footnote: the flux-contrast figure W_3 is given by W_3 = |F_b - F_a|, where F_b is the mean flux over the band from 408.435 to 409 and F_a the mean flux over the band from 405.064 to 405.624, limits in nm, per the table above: 23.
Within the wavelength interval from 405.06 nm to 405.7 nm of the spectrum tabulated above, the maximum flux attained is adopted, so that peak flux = 290.2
